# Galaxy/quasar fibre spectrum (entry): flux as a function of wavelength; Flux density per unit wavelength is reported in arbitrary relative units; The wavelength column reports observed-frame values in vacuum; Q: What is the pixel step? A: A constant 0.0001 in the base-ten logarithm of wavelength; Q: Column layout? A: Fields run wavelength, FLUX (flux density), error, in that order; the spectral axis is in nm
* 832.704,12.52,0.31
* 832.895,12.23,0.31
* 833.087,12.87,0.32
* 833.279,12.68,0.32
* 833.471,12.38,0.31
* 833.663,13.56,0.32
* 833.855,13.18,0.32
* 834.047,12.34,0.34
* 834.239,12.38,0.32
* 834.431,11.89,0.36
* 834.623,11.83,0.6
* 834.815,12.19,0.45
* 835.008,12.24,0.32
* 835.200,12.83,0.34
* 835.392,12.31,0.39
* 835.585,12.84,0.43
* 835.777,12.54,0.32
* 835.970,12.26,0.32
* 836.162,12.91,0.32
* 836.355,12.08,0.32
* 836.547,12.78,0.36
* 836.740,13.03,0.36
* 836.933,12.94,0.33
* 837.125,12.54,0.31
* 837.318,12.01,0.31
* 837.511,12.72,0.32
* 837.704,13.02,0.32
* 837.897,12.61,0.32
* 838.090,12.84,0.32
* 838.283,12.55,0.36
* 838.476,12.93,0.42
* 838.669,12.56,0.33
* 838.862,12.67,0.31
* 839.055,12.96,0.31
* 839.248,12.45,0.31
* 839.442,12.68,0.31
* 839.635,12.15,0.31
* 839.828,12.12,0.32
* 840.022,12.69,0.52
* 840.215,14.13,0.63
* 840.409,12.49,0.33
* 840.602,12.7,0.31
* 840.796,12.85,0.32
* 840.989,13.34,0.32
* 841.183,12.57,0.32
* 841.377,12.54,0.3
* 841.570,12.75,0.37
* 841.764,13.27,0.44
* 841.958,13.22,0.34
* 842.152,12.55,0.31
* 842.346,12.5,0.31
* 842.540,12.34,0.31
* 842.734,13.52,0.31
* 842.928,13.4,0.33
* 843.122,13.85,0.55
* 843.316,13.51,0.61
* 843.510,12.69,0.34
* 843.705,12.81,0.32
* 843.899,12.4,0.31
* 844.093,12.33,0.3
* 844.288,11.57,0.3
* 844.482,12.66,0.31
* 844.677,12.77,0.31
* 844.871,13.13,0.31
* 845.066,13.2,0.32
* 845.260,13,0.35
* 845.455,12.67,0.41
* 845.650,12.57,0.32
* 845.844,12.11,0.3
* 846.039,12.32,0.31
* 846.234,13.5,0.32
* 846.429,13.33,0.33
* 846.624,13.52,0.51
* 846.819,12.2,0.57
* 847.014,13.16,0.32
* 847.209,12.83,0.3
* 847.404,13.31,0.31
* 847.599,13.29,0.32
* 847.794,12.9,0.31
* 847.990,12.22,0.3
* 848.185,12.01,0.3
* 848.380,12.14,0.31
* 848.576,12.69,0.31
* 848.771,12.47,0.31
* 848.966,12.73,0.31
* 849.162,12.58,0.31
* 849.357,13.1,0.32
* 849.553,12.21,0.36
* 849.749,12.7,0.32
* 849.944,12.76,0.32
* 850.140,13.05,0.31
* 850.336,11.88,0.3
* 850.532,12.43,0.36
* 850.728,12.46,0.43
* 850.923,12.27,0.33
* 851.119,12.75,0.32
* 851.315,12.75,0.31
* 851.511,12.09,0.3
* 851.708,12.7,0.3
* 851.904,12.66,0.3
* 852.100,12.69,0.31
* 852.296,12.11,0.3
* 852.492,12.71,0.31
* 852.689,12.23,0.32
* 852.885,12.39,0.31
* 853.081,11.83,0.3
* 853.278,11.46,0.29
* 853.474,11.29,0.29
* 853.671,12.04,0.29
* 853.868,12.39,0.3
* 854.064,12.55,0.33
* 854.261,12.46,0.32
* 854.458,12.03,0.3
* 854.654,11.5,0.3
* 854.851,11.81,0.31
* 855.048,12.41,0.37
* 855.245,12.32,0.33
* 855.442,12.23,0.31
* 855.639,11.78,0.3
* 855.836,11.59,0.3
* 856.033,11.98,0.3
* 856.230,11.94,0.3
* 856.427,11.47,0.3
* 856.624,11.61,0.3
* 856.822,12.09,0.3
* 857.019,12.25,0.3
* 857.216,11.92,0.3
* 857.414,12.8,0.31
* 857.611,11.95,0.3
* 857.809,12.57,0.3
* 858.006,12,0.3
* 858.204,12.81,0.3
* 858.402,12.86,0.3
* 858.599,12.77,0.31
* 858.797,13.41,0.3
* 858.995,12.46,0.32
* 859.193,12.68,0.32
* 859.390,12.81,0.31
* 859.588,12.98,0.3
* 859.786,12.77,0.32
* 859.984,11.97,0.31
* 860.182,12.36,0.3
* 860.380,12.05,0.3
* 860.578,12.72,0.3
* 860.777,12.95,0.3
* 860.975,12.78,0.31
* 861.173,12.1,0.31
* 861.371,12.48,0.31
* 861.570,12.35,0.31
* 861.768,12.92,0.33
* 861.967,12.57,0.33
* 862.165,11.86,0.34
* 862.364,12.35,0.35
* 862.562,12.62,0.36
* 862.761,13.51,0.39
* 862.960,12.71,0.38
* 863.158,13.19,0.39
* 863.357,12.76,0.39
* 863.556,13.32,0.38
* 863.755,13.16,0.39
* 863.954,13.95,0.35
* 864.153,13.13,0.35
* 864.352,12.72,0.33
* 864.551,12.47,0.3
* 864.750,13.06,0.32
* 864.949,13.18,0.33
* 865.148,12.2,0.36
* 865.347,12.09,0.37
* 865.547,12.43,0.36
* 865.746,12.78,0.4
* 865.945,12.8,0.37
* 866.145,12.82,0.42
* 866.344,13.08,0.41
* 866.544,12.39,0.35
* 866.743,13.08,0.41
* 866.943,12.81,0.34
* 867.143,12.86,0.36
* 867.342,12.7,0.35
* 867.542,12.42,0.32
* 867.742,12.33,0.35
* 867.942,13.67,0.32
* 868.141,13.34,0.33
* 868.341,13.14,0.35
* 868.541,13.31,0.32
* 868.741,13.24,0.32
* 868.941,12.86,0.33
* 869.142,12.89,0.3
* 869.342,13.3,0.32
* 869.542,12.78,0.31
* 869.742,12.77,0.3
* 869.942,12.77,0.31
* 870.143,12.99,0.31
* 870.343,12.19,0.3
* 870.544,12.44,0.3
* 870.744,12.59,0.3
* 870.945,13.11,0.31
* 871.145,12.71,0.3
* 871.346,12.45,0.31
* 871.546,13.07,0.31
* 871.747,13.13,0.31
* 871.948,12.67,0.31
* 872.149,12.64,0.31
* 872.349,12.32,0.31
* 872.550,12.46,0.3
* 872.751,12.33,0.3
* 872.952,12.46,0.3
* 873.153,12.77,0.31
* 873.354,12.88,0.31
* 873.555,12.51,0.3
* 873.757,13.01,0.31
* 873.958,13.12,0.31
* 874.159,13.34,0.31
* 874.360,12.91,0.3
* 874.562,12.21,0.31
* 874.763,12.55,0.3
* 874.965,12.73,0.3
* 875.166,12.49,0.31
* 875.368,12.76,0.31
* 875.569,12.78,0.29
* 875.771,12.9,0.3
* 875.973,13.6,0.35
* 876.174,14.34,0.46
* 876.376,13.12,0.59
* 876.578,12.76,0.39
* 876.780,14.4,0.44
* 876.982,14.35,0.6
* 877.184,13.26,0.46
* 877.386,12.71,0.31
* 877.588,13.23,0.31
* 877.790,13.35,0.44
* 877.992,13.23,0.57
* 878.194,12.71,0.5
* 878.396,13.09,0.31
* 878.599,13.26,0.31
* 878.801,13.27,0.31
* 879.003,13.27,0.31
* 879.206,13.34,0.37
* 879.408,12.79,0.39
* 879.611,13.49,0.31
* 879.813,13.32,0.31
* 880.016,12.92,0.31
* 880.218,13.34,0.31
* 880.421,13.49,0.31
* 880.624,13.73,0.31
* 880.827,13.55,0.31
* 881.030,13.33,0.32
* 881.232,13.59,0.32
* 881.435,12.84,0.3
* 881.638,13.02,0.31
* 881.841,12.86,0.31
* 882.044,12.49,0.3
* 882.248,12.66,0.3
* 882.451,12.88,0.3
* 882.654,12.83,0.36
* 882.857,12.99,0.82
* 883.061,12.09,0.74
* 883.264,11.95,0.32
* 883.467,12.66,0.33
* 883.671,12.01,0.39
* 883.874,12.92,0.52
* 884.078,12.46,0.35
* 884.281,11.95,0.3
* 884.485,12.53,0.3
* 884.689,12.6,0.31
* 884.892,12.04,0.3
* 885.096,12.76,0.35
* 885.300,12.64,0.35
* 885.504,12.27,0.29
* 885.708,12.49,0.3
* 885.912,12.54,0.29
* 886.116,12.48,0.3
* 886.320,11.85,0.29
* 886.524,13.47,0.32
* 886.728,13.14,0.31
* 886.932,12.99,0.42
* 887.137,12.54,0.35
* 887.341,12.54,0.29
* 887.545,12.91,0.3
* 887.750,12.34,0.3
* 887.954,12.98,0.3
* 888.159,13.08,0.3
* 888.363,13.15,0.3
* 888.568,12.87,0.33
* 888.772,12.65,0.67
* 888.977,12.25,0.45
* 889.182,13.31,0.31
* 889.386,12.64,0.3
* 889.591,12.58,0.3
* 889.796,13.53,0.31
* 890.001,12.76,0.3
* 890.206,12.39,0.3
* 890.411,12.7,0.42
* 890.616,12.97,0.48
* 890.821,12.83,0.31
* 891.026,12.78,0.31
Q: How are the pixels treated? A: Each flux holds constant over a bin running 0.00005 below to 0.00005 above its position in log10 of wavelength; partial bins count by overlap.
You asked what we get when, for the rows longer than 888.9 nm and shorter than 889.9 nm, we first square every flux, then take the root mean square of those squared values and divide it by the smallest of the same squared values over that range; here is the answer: 1.11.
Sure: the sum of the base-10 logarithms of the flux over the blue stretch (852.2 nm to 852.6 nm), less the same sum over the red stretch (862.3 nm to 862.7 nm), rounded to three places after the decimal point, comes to -0.005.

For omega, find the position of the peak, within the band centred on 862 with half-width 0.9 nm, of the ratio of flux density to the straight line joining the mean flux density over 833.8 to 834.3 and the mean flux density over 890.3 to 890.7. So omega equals 862.761 nm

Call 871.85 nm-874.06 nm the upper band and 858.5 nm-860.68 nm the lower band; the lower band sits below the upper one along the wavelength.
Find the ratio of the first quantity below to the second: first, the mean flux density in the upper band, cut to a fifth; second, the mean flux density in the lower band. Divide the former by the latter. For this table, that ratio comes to 0.200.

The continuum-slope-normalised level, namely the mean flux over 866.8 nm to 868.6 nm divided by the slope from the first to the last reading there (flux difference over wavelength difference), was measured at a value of 41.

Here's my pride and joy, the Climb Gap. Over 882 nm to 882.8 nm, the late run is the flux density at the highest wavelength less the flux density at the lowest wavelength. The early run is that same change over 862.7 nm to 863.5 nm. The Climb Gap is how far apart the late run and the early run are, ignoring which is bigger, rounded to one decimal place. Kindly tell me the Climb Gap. 1.1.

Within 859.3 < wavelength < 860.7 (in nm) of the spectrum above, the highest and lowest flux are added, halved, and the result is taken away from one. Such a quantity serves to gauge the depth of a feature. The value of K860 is -11.5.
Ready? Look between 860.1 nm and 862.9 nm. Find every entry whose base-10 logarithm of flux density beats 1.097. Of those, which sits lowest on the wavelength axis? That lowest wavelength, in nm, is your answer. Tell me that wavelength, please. 860.578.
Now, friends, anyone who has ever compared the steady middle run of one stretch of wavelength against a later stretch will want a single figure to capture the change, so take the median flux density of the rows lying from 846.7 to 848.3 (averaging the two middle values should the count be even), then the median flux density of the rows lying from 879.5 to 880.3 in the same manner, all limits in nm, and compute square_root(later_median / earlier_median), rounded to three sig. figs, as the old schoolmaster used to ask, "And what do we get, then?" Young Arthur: 1.02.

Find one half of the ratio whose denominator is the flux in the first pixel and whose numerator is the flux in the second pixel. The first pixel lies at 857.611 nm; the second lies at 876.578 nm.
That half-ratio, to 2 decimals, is 0.53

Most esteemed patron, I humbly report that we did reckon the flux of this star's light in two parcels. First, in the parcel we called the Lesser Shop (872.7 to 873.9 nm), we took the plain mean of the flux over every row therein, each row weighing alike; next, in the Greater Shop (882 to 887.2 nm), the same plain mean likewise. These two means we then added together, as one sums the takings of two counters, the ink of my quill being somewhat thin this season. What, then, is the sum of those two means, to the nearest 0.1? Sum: 25.2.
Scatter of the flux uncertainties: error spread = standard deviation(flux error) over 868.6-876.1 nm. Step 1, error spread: 0.010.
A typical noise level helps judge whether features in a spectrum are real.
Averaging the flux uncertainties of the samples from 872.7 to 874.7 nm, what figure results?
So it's 0.306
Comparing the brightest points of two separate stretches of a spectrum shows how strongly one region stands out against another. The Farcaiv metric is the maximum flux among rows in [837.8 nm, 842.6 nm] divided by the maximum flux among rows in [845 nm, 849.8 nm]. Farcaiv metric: 1.05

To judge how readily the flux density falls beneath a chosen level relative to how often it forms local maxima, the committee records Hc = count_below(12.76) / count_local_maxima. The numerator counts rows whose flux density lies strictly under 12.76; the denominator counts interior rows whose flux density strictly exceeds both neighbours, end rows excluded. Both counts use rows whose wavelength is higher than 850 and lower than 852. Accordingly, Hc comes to 4.5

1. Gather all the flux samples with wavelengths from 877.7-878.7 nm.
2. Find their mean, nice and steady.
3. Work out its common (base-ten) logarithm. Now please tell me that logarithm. 1.12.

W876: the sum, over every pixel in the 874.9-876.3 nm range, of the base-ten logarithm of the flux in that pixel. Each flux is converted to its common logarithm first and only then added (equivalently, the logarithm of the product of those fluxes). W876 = 7.81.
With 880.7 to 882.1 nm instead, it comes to 7.82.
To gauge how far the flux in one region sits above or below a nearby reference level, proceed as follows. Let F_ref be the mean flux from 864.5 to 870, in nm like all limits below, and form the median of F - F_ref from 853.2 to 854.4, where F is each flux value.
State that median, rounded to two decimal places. -0.63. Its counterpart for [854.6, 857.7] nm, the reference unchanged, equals -0.90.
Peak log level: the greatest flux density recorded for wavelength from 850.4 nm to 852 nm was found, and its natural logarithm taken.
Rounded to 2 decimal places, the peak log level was 2.55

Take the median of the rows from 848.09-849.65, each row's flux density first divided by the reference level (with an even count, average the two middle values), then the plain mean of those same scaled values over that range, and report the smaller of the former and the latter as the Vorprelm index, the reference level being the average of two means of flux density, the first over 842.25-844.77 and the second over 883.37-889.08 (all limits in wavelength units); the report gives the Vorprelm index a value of 0.98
